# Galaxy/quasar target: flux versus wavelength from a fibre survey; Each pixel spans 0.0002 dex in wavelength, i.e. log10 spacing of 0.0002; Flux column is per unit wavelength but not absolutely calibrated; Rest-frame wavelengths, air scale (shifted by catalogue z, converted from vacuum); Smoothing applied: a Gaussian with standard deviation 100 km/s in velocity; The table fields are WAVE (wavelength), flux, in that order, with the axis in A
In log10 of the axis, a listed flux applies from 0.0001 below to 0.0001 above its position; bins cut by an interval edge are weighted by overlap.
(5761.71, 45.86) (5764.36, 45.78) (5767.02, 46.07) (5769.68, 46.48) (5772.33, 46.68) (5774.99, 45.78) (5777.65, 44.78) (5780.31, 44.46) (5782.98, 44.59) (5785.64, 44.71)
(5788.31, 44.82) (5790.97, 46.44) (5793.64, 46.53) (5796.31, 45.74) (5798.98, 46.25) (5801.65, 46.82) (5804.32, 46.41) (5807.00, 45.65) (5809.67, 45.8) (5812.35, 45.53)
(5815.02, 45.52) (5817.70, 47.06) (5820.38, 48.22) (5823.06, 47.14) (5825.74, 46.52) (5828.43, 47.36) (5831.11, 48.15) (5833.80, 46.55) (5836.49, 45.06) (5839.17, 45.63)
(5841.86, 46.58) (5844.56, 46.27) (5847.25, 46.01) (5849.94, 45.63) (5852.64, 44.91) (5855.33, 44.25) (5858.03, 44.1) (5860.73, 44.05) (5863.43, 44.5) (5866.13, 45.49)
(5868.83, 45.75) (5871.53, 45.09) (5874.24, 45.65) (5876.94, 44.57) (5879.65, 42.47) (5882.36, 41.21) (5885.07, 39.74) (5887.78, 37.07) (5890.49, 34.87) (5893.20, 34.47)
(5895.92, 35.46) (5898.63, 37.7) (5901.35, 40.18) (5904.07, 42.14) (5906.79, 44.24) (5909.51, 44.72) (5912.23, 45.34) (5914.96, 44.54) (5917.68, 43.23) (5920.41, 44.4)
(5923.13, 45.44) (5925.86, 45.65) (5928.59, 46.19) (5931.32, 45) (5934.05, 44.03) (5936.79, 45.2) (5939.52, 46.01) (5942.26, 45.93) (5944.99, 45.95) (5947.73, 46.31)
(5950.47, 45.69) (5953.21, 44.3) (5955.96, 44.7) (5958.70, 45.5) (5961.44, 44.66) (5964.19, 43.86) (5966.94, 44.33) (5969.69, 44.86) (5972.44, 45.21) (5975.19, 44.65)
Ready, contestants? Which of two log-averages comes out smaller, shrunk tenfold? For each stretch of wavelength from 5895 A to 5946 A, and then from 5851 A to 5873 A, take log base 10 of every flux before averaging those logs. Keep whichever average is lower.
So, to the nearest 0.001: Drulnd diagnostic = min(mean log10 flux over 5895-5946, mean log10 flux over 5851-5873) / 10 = 0.164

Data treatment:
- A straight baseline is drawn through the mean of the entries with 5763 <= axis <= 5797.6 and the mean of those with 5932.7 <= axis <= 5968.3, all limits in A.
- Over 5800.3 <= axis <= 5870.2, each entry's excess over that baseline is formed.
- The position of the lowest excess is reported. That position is 5860.73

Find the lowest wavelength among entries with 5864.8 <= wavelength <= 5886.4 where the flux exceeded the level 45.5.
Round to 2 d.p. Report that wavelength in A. 5868.83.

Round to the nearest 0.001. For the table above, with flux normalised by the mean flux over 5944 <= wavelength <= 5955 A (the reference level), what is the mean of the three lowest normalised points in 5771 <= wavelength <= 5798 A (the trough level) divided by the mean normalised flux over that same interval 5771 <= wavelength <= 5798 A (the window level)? 0.981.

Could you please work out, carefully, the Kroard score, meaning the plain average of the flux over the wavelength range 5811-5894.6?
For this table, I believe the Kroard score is 44.4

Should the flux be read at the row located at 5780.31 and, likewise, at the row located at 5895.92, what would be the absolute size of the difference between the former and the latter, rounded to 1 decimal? 9.0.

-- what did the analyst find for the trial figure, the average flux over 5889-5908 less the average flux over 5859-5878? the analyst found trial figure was -6.6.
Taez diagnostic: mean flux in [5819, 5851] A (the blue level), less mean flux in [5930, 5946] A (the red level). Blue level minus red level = 1.2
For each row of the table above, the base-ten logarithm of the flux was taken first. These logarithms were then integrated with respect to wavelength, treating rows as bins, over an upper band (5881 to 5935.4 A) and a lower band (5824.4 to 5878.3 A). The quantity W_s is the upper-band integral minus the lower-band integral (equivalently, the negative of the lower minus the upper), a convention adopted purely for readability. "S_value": -1.3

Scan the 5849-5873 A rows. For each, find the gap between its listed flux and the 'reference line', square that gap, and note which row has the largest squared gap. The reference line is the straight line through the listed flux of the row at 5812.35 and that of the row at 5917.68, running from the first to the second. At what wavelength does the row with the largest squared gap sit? 5868.83 A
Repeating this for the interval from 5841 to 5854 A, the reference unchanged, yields 5841.86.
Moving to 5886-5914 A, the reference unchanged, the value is 5893.20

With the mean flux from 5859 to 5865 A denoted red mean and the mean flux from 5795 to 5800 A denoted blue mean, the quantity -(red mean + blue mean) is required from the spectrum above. -90.3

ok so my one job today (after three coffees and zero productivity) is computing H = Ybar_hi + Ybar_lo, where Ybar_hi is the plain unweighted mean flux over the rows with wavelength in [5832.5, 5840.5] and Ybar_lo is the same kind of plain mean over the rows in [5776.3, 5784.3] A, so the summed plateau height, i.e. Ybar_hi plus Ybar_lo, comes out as 90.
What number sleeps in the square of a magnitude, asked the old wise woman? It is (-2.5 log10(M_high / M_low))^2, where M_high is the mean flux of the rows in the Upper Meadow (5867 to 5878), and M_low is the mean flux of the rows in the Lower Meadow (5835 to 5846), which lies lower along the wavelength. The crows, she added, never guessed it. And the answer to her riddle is 0.0002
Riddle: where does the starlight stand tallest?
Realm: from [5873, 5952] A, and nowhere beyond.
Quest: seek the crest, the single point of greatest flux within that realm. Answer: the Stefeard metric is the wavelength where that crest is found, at 5947.73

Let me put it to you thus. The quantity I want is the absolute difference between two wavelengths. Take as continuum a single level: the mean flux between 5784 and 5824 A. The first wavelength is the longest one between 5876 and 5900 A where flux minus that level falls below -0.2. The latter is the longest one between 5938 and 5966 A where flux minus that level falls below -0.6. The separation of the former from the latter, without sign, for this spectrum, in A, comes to 65.6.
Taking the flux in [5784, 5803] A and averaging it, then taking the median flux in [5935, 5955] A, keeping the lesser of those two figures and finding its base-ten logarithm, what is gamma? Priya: 1.662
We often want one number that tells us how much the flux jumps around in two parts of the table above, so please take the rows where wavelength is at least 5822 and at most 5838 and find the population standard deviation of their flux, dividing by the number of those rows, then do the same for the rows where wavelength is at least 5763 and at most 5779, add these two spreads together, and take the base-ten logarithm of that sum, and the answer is 0.19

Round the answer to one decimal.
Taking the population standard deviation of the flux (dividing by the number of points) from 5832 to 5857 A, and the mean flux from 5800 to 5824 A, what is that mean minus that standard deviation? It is 45.7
